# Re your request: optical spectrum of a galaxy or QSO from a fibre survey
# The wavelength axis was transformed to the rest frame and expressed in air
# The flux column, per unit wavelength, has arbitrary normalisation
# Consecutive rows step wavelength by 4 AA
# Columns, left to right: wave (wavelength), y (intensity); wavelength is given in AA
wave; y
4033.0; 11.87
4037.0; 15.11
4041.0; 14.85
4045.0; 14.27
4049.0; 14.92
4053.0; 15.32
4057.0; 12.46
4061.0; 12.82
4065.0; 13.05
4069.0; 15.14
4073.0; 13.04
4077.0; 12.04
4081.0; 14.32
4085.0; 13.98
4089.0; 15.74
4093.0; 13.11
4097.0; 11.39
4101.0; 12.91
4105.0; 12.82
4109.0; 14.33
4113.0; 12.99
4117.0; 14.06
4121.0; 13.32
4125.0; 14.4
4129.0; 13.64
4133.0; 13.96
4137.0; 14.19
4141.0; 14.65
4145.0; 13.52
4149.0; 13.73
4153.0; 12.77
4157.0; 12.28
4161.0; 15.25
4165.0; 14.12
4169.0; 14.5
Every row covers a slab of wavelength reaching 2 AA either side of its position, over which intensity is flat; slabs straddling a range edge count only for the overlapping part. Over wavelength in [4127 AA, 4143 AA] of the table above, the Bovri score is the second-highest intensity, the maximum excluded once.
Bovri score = 14.19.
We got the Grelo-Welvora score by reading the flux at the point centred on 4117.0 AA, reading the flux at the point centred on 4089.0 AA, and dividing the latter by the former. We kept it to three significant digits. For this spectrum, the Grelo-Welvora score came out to 1.12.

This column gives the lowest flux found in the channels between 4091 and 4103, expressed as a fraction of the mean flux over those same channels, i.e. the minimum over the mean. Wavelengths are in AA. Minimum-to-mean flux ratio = 0.913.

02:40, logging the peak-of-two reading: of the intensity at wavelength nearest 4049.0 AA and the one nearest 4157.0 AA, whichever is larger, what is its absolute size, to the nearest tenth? 14.9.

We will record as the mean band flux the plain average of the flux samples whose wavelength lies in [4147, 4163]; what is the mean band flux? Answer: 13.5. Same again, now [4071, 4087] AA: 13.3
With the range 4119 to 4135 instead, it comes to 13.8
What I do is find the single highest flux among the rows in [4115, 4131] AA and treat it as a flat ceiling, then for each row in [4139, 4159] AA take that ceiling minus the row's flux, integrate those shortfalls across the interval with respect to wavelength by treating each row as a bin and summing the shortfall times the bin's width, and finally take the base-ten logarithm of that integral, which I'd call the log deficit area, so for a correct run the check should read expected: 1.31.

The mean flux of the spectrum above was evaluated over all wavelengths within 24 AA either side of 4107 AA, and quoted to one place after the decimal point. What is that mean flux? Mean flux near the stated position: 13.6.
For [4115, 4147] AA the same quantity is 14.0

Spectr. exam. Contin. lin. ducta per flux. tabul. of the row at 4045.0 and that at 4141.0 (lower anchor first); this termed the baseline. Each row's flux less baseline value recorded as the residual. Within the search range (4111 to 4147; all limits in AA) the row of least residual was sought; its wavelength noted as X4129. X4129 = 4113.0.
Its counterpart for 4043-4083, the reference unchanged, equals 4077.0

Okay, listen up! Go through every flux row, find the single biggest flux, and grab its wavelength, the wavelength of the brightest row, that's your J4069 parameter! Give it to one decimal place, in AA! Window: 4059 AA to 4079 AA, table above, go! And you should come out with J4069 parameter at 4069.0 AA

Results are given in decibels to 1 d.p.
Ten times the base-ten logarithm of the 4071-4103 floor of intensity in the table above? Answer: 10.6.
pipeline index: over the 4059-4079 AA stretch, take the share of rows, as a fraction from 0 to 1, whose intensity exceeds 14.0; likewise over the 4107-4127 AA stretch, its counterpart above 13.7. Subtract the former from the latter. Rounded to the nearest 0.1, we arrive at 0.4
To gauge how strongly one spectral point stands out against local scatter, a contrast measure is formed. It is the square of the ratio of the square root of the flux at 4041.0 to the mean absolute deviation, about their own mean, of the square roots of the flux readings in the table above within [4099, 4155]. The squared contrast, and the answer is 2940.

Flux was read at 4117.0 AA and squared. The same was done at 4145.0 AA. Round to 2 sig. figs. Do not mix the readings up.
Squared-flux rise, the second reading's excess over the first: -15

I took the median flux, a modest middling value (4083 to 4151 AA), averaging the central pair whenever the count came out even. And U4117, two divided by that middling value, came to 0.1457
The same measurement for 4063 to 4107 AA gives 0.1533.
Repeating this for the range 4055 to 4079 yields 0.1547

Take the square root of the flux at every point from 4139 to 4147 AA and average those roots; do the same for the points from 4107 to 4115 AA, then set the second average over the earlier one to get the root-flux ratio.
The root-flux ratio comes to 0.98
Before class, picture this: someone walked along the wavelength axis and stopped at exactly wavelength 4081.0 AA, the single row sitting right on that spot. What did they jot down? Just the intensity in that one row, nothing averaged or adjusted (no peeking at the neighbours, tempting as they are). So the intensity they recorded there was 14.32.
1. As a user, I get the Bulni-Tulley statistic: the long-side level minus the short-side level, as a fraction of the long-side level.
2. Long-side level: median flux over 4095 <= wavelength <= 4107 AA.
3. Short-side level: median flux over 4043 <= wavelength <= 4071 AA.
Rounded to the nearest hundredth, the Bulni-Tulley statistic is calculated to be -0.11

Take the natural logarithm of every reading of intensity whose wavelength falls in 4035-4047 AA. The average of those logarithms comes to 2.691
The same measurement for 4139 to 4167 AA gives 2.619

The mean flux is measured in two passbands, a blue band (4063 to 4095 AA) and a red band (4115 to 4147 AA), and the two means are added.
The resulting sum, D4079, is 27.8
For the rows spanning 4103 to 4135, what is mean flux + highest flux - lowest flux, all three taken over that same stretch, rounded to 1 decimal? 15.3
